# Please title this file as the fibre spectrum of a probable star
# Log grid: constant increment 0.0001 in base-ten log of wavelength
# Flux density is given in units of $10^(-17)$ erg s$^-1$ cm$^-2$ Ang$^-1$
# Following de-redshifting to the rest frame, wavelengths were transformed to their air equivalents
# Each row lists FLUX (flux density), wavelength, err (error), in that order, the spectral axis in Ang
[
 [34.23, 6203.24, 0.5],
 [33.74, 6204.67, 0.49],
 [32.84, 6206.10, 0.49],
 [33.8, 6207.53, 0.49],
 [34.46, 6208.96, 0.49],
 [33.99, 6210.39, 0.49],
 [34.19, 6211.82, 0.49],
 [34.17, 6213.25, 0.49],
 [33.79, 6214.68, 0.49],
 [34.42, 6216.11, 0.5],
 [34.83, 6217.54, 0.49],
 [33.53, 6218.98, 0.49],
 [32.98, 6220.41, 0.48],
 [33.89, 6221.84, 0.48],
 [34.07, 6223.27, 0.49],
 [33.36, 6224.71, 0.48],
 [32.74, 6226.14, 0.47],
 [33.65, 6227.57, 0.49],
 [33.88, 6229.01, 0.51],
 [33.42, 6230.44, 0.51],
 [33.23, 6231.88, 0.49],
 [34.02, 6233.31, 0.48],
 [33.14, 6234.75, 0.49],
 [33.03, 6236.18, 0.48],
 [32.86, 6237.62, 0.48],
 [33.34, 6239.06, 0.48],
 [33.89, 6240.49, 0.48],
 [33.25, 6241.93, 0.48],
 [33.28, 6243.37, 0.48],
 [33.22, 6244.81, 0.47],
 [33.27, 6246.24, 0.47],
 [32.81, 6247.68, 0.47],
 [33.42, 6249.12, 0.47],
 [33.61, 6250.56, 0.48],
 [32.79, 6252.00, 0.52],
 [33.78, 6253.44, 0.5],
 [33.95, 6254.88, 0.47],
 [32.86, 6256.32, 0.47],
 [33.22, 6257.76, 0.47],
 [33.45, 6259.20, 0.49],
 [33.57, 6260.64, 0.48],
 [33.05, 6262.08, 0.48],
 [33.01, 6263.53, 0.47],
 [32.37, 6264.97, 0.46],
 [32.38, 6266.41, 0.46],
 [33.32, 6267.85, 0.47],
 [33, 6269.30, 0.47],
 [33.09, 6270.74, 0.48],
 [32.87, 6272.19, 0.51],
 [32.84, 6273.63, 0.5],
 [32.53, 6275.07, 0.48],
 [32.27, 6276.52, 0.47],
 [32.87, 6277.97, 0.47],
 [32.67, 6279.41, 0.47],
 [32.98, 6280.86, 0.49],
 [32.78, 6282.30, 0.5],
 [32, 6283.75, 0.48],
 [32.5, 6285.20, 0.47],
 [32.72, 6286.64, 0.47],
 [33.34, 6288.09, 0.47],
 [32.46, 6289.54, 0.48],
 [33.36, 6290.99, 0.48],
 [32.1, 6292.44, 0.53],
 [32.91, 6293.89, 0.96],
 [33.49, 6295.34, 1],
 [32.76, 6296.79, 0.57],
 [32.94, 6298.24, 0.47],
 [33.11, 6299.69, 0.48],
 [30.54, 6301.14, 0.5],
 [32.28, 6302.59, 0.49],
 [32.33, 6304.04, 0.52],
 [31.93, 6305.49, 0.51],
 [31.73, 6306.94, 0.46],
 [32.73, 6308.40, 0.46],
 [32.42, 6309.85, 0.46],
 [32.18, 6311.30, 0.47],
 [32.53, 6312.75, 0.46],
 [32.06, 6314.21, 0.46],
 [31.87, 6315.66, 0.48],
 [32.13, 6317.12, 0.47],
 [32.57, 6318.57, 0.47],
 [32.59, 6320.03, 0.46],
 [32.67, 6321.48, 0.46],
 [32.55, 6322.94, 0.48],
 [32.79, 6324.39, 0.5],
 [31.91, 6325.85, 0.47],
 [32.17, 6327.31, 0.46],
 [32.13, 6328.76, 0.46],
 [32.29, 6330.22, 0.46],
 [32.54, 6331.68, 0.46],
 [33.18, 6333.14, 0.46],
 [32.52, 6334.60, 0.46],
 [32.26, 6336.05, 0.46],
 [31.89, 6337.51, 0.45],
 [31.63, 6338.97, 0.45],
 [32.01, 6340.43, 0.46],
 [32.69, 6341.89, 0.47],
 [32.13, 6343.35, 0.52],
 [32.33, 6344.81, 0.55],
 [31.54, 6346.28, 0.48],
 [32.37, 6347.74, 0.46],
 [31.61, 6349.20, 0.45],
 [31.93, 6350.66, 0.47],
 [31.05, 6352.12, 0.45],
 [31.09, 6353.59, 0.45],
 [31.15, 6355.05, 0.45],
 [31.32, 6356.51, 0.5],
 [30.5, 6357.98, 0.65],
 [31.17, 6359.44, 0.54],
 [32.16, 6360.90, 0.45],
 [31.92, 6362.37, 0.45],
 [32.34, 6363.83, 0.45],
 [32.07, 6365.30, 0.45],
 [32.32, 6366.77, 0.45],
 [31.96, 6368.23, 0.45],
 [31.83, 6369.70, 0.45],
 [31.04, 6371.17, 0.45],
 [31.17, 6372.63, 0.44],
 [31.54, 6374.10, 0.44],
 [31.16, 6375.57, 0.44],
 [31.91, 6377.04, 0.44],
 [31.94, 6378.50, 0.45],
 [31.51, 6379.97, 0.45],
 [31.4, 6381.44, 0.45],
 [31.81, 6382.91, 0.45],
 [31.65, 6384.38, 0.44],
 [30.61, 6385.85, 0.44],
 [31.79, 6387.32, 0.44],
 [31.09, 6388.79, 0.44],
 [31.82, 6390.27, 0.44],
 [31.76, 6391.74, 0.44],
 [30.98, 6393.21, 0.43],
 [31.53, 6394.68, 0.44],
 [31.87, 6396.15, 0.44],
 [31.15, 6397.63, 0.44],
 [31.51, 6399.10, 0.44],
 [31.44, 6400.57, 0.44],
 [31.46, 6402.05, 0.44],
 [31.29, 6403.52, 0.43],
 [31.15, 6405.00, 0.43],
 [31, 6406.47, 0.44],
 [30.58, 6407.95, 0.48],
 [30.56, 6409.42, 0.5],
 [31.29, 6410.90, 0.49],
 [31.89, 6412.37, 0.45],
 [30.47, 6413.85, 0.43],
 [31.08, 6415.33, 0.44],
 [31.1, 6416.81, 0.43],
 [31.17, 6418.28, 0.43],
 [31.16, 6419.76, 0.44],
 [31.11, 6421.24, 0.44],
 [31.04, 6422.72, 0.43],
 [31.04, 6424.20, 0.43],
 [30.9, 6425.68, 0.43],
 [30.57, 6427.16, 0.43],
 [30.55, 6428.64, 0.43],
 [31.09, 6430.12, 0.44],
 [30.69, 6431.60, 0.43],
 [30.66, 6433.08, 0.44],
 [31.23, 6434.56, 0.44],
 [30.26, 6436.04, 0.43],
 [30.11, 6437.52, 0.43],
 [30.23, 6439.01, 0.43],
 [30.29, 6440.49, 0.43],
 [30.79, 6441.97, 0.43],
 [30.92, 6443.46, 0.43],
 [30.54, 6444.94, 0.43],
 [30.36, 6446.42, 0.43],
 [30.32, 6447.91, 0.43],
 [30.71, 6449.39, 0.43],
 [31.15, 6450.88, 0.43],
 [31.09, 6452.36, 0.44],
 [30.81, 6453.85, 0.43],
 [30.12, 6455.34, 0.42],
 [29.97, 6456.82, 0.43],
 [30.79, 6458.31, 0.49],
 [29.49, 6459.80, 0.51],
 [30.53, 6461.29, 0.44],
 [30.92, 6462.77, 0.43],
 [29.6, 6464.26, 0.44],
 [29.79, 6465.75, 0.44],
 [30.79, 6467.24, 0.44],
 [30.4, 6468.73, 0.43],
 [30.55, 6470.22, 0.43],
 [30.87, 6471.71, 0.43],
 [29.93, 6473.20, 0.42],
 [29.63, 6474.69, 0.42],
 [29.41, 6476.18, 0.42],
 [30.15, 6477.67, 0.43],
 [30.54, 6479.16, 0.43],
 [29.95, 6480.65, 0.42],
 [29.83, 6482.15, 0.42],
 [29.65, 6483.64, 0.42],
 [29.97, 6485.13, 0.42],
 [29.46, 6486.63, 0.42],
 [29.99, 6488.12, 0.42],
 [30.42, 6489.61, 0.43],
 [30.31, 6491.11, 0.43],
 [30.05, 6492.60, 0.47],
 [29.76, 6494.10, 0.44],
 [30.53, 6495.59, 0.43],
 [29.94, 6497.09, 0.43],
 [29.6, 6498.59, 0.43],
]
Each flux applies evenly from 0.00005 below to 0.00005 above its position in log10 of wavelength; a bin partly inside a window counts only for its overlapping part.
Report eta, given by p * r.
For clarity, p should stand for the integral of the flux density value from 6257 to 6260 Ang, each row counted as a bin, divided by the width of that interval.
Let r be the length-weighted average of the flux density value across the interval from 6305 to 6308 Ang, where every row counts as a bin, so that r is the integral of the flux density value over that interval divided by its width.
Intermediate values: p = 33.4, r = 31.9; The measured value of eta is 1063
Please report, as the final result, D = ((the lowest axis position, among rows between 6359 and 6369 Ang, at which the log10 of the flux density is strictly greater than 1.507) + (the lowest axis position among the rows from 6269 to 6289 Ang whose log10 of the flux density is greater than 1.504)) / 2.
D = 6315.1 Ang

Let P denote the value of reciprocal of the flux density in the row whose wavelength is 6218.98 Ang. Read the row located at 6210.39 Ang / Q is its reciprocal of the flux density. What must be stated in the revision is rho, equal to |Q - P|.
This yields 0.0004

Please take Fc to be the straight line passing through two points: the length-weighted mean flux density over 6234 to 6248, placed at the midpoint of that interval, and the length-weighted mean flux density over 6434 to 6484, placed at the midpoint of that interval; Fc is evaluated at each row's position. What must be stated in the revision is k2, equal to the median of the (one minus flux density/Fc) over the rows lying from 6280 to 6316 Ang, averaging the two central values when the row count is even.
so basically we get -0.003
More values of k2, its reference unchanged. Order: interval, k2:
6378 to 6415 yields -0.010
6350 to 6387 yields -0.004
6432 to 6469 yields 0.000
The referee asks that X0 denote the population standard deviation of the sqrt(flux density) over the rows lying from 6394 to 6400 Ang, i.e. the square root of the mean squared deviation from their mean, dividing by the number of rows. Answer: 0.023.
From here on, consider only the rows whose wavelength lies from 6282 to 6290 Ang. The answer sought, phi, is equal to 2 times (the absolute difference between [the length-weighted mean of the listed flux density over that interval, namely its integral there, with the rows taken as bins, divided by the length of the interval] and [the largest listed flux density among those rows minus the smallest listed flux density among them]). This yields 63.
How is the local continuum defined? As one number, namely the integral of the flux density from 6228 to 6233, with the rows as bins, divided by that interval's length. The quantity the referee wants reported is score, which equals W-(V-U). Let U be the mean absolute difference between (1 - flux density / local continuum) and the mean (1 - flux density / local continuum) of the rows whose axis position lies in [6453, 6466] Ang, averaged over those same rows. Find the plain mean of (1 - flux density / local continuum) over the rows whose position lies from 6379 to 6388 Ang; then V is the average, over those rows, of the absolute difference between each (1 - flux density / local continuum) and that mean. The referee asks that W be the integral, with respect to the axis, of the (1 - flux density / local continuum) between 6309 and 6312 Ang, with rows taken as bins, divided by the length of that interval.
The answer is 0.042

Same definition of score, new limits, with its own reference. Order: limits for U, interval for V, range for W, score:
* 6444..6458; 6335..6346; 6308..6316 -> 0.040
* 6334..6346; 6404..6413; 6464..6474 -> 0.094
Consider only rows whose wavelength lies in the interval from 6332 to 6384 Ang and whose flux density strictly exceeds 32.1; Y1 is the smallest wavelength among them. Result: 6333.14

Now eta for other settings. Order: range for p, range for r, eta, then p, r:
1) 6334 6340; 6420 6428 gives 993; 32.1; 30.9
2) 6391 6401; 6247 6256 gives 1051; 31.5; 33.4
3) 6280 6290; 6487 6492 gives 988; 32.7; 30.2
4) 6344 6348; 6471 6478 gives 960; 32.0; 30.0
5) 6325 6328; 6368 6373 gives 1007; 32.0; 31.5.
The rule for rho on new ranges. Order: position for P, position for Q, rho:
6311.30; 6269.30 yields 0.0008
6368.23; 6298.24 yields 0.0009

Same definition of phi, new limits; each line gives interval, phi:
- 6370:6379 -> 61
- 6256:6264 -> 65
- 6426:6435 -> 60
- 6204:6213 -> 64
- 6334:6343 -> 62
